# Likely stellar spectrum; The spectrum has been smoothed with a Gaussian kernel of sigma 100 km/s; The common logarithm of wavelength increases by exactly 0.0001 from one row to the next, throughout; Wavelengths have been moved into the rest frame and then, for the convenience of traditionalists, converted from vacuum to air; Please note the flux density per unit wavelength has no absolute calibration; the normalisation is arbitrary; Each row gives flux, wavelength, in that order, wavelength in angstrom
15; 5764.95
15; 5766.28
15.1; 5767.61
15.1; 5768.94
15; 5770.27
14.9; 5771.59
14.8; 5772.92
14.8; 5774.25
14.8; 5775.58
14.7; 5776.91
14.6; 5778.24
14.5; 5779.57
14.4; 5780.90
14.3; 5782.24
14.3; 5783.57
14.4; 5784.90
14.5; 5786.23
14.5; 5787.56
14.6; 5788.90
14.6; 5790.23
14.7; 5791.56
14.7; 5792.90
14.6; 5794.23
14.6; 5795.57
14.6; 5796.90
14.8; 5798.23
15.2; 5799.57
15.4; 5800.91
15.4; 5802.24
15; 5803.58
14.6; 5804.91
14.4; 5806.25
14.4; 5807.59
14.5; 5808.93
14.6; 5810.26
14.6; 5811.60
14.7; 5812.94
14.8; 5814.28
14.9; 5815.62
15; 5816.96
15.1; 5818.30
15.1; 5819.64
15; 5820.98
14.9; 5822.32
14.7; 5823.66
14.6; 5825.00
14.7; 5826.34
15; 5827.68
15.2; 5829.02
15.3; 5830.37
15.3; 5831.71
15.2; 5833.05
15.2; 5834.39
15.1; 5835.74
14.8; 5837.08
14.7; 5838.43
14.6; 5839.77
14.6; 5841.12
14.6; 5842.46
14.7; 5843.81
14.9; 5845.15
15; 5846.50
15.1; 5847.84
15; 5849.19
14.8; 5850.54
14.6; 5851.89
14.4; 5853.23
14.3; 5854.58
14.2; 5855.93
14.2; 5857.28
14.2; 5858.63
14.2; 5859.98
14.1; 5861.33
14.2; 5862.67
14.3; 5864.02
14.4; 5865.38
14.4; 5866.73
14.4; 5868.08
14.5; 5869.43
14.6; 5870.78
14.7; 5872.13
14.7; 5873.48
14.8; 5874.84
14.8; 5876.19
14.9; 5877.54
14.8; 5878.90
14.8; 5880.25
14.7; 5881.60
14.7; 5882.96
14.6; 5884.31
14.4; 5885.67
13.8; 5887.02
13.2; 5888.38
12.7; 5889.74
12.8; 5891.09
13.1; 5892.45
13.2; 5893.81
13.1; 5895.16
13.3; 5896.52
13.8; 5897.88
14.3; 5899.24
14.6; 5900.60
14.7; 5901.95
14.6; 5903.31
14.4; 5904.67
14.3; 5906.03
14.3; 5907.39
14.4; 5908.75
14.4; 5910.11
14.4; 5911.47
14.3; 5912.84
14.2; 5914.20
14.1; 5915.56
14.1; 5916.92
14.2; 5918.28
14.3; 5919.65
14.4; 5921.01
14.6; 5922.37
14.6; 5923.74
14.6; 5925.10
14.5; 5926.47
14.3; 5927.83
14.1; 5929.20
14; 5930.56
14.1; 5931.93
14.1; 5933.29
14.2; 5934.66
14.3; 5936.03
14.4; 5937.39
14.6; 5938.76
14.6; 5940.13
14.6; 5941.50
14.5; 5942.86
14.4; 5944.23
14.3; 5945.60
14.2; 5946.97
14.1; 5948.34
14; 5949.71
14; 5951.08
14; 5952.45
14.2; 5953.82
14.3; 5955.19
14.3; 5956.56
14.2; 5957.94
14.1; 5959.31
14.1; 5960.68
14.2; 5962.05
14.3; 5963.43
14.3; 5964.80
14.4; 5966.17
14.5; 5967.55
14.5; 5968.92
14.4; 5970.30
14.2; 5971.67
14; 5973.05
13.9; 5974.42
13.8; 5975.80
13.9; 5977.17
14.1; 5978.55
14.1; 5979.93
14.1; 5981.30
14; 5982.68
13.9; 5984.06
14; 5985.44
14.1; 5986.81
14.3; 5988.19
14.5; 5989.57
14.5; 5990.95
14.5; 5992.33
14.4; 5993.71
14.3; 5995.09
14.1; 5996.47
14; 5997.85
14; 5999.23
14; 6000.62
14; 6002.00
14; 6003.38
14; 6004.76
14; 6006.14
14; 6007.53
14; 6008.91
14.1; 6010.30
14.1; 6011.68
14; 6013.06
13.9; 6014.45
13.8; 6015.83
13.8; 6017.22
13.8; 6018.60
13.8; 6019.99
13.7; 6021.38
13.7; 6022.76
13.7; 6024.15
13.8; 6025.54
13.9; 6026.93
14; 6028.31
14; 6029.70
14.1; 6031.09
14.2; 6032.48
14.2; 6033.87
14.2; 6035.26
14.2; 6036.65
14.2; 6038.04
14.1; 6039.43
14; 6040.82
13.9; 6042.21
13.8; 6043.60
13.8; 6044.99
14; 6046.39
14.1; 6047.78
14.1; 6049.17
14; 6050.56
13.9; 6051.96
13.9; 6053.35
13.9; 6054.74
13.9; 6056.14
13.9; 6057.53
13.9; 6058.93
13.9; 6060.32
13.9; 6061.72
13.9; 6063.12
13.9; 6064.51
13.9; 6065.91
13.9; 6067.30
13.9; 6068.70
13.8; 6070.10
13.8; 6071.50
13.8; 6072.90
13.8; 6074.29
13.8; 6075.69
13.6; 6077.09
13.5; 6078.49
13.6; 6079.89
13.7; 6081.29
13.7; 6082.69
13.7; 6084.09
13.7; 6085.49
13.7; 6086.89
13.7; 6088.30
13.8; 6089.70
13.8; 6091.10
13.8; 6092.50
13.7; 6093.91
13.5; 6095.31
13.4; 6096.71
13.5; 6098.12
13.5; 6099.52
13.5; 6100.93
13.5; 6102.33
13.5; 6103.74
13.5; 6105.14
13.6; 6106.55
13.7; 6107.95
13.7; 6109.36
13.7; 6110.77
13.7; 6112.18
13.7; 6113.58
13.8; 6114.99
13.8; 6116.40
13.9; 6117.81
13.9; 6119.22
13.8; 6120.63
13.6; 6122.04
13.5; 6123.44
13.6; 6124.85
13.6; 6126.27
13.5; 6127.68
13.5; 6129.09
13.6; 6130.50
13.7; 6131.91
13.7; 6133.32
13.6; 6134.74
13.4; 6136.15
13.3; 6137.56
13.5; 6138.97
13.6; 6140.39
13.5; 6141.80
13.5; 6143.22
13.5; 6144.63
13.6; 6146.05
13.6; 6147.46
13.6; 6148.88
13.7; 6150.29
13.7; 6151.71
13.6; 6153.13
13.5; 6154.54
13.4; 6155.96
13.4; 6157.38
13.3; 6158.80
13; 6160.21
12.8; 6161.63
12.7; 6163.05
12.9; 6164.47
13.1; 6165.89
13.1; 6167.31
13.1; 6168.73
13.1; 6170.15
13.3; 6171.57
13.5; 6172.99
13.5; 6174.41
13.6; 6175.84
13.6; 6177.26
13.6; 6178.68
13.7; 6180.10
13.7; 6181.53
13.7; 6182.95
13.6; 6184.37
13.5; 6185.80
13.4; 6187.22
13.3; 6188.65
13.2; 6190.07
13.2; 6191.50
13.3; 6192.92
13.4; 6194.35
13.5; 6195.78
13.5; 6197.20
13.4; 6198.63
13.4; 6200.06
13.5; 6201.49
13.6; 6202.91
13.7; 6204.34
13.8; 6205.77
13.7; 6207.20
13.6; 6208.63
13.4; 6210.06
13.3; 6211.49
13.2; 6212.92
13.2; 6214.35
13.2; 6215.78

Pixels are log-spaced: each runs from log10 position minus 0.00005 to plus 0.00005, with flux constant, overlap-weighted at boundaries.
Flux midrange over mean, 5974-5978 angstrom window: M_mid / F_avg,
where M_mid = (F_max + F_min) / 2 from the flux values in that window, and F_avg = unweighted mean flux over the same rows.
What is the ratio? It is 1.00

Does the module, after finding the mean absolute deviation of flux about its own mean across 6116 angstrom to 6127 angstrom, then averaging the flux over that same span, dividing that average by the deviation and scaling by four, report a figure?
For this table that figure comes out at 399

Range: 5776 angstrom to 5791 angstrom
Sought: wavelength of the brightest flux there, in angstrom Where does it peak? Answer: 5776.91 angstrom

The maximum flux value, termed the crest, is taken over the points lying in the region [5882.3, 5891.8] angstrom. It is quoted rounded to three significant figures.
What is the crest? 14.7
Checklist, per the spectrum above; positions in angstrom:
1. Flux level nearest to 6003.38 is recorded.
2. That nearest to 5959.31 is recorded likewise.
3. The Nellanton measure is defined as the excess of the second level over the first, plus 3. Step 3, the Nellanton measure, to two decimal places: 3.10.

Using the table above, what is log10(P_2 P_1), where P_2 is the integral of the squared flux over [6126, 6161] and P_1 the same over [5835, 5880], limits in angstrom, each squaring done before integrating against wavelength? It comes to 7.8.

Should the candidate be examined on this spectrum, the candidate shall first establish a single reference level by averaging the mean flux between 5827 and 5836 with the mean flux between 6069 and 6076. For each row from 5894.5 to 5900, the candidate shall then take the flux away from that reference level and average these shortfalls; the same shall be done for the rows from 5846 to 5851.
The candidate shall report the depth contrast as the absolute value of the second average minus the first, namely 1.3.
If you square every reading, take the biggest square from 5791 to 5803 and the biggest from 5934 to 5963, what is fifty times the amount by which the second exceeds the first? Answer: -1200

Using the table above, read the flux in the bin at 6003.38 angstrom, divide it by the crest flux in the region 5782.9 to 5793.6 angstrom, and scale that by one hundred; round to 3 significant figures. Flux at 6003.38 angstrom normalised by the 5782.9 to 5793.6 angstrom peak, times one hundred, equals 95.2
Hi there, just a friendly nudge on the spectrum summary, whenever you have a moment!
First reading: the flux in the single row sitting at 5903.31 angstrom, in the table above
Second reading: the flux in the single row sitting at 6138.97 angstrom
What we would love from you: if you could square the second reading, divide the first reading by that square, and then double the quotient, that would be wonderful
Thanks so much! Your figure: 0.160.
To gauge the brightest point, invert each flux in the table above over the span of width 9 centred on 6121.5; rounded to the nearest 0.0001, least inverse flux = 0.0719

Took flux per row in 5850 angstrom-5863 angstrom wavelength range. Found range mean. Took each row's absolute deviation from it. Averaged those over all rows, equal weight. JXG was 0.17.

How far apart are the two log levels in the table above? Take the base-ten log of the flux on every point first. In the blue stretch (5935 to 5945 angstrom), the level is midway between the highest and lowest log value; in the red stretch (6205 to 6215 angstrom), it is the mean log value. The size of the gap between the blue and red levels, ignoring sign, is 0.031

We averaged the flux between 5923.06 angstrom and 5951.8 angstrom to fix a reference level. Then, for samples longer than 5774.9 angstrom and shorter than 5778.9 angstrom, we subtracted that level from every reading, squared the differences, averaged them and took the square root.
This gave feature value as 0.40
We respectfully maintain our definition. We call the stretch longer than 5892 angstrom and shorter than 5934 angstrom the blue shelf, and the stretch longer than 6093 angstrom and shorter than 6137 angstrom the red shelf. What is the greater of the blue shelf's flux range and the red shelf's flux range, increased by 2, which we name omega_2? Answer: 3.60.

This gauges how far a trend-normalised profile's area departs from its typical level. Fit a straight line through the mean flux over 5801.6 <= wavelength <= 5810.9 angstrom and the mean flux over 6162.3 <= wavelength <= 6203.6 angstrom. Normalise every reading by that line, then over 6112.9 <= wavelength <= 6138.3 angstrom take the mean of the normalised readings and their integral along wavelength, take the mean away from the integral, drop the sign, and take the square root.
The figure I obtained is 4.95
